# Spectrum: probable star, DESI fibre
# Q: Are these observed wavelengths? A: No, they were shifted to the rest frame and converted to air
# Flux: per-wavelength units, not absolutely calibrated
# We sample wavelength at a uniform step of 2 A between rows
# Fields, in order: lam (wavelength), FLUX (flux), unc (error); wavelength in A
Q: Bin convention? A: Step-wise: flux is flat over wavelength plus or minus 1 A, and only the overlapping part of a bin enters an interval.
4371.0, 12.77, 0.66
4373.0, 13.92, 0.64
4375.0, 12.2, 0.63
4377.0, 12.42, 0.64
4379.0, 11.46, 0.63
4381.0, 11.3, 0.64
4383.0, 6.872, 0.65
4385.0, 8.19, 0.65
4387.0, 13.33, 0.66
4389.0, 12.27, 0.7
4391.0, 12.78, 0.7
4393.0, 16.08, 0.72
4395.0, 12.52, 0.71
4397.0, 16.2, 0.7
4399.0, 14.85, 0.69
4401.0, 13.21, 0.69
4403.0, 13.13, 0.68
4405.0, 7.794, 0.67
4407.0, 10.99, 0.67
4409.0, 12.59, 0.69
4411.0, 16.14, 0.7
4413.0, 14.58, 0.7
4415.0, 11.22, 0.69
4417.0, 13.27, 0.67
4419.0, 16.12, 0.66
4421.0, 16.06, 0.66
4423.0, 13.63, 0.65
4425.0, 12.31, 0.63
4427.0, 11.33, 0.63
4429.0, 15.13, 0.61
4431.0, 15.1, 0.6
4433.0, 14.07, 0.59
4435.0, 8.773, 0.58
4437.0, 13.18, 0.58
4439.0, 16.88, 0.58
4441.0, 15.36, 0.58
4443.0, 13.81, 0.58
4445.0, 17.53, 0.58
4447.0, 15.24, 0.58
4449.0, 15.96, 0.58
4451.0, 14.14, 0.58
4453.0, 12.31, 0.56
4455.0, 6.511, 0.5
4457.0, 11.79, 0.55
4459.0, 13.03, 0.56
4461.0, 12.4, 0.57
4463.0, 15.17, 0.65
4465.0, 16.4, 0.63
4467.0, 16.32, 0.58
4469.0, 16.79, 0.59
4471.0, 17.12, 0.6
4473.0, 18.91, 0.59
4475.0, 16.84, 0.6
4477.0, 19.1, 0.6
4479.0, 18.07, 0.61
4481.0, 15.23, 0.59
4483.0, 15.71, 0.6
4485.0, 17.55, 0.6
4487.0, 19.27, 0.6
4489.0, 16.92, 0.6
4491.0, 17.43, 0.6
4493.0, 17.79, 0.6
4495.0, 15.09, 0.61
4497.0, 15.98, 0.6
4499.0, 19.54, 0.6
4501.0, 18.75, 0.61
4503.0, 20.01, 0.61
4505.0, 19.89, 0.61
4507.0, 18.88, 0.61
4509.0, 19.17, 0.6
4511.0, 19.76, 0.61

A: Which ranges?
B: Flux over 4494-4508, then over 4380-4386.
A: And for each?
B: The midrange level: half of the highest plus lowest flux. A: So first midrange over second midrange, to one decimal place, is 1.9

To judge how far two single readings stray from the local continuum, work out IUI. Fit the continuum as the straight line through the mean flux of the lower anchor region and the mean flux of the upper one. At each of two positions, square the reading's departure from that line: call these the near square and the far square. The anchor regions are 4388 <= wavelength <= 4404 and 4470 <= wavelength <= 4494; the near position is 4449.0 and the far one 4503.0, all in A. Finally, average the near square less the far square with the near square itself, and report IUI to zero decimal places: -1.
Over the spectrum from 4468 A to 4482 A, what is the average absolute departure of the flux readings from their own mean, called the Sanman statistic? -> 1.1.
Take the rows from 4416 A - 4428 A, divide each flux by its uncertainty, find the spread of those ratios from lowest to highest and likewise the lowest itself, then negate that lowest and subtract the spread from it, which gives -24.4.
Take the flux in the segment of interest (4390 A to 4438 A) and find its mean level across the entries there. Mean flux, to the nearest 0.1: 13.4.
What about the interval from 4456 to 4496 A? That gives 16.3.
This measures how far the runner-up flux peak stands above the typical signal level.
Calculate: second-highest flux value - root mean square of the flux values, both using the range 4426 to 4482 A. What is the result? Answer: 3.91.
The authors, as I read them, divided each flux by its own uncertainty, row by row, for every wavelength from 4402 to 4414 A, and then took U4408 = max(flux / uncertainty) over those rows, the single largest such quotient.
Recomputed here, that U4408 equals 23.1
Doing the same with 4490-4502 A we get 32.6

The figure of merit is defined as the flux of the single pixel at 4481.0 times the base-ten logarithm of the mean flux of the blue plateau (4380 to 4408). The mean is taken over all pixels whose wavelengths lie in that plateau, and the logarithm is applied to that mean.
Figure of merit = 16.5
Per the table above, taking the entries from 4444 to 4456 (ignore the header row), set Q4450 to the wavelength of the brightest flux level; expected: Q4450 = 4445.0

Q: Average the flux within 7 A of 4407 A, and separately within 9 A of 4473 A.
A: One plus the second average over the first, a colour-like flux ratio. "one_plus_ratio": 2.36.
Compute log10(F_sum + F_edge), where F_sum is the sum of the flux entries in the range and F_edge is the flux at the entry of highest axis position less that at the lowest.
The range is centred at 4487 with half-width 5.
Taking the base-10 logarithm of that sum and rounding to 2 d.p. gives 1.95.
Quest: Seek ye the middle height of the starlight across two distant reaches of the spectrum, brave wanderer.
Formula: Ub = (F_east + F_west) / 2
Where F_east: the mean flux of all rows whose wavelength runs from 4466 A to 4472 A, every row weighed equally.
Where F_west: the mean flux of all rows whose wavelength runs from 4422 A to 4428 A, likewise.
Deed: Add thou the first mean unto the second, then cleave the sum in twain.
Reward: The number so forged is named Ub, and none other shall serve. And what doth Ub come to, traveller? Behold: 14.6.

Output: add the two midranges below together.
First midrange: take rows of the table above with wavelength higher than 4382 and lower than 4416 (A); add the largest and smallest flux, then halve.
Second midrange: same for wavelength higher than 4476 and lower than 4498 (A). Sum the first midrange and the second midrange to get 28.7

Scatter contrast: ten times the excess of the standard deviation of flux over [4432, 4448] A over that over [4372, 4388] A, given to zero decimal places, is 2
